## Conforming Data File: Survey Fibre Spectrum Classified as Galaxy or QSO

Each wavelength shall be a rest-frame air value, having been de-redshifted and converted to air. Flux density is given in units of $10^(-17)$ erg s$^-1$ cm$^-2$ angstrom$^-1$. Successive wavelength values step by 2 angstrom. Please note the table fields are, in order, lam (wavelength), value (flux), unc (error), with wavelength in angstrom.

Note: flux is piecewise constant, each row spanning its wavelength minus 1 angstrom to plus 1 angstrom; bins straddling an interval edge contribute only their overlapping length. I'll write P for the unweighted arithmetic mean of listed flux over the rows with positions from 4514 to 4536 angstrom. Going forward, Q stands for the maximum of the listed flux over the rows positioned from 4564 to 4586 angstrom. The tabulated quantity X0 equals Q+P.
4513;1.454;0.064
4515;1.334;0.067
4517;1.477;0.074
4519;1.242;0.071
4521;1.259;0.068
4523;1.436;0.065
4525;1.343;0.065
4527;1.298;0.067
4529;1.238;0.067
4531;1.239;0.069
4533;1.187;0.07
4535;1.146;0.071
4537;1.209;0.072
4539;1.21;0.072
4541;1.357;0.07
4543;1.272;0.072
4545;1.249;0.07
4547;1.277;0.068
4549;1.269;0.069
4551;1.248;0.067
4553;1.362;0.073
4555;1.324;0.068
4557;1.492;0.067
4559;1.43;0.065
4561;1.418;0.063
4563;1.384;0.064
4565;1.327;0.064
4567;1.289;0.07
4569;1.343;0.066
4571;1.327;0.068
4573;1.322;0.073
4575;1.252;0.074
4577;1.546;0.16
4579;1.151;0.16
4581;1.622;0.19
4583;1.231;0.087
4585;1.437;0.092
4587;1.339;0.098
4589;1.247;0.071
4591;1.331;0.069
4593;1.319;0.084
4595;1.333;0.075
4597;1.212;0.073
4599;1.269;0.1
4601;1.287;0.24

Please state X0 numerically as 2.91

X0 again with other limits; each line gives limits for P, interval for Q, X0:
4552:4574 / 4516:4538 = 2.84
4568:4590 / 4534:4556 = 2.71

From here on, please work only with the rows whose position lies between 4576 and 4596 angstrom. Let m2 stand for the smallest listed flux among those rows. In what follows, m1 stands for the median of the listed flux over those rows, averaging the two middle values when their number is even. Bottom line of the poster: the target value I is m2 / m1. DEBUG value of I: 0.864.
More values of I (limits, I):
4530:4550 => 0.921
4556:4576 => 0.938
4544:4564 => 0.929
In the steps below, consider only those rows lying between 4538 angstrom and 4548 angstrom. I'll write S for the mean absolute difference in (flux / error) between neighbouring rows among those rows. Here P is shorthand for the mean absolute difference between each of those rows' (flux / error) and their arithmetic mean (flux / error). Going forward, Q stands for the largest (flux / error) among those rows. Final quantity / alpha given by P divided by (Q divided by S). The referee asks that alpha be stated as 0.055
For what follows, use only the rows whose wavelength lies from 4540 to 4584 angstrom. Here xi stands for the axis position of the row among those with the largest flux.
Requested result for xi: 4581 angstrom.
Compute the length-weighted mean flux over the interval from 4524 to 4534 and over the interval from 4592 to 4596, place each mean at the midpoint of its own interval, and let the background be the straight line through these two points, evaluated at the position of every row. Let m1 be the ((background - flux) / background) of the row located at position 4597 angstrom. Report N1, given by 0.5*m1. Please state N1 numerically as 0.044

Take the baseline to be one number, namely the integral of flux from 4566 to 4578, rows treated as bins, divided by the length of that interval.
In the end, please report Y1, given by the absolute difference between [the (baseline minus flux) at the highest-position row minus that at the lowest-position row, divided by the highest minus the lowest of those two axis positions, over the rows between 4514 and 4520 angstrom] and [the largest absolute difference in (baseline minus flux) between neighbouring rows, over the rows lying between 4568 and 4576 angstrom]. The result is 0.047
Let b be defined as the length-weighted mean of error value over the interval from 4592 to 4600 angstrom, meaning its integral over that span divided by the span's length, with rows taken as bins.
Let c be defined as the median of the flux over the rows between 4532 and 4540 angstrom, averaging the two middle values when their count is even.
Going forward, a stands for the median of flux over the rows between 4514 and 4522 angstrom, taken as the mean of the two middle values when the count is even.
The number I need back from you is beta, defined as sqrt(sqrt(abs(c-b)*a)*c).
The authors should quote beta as 1.20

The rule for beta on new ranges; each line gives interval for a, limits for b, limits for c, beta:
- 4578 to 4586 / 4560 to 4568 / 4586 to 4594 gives 1.31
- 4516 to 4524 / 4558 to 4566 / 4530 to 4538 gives 1.22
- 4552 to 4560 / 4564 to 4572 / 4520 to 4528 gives 1.32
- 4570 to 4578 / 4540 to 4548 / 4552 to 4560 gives 1.36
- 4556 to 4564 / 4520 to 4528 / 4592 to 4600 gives 1.31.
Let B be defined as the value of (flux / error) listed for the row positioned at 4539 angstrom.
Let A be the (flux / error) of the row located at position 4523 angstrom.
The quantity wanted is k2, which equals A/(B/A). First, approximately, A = 22.1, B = 16.8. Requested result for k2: 29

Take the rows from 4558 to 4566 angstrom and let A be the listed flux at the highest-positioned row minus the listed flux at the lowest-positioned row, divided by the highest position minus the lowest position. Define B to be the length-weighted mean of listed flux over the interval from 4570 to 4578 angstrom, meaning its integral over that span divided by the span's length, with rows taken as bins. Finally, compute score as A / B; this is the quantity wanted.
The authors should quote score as -0.013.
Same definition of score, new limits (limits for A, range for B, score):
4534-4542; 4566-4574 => 0.027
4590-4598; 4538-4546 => -0.016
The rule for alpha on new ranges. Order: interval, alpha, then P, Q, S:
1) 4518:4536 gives 0.083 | 1.4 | 22.09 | 1.32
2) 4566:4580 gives 0.516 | 4.2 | 20.35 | 2.51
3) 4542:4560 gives 0.041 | 1.3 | 22.27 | 0.71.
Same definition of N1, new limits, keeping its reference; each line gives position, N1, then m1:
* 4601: 0.017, 0.03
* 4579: 0.061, 0.12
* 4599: 0.023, 0.05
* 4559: -0.054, -0.11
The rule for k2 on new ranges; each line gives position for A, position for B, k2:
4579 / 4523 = 2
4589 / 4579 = 43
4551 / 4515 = 17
